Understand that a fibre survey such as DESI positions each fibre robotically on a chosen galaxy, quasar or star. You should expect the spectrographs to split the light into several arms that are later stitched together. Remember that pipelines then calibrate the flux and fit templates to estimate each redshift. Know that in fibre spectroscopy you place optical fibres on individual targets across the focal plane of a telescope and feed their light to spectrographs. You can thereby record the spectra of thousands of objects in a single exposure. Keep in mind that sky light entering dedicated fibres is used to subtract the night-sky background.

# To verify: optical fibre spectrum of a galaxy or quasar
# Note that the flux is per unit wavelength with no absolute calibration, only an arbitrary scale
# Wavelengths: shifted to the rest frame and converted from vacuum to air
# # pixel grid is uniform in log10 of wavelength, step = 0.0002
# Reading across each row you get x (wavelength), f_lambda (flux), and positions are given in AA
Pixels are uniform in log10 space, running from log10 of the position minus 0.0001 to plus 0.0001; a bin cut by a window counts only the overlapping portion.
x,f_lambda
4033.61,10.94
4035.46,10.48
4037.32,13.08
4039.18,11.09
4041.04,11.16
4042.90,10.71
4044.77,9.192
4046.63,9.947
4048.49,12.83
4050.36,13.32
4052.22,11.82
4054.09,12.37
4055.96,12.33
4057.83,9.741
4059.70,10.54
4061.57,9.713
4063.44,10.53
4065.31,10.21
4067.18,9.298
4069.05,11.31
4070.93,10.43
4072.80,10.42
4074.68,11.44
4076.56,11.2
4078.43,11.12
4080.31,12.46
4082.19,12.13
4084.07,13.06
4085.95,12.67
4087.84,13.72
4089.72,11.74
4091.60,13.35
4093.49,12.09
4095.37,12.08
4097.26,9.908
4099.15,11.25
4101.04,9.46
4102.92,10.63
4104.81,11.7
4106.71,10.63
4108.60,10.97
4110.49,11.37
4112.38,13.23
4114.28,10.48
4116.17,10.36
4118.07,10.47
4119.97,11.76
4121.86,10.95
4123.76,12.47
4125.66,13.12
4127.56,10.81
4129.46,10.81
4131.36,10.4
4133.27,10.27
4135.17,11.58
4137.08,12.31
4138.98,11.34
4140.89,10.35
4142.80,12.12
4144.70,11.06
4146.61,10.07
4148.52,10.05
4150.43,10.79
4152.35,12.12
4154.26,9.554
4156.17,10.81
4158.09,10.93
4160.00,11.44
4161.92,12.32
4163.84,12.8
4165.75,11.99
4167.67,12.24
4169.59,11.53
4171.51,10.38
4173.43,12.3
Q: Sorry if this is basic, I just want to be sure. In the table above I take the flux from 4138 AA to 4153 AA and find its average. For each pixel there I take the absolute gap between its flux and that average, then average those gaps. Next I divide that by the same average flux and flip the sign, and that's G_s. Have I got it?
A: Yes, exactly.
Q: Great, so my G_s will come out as -0.061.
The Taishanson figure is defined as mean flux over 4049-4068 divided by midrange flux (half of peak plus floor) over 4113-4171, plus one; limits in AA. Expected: 1.97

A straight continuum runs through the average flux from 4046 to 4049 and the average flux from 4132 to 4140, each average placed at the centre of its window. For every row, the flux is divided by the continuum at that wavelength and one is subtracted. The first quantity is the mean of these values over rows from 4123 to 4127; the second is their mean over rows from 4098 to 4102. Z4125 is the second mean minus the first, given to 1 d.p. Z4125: -0.2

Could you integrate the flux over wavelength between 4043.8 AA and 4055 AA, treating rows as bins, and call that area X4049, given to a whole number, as 130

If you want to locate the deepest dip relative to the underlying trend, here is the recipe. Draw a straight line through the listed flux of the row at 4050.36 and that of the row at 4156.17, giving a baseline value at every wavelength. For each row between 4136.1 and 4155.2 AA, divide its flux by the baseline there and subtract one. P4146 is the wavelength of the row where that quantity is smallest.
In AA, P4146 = 4154.26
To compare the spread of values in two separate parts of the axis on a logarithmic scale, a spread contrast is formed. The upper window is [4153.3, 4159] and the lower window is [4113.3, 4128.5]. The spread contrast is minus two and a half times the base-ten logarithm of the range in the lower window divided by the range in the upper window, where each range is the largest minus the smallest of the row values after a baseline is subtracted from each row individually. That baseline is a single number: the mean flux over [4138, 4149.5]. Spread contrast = -0.8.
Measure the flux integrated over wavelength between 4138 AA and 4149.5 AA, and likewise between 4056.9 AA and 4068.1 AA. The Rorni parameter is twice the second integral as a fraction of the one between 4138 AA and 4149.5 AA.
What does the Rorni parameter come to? 1.8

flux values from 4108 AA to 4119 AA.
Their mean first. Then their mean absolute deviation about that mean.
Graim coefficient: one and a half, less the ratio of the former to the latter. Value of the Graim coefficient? -13.0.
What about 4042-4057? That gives -8.0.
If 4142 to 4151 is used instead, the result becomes -16.0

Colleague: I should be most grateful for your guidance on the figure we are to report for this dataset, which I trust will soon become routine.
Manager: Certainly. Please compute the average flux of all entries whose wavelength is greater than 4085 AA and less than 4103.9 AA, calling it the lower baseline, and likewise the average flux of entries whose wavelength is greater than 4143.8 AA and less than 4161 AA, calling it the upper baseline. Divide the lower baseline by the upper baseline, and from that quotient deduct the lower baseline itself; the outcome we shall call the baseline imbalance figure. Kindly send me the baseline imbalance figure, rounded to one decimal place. -10.6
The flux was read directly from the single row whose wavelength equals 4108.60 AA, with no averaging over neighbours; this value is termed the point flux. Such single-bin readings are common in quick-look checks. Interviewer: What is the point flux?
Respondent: 10.97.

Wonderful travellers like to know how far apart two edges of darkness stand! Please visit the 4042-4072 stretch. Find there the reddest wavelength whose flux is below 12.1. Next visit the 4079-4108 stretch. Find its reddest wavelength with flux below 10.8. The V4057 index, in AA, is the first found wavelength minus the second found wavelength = -35.8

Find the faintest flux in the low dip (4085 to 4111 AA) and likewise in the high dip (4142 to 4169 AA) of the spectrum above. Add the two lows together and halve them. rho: 9.51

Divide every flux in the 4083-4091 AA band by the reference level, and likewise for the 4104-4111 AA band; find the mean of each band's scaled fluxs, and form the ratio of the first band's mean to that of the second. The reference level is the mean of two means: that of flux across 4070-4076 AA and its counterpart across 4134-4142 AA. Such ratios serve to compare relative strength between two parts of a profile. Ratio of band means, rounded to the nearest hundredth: 1.15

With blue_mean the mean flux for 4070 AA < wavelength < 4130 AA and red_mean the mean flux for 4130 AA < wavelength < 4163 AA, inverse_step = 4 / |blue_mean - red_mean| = 8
